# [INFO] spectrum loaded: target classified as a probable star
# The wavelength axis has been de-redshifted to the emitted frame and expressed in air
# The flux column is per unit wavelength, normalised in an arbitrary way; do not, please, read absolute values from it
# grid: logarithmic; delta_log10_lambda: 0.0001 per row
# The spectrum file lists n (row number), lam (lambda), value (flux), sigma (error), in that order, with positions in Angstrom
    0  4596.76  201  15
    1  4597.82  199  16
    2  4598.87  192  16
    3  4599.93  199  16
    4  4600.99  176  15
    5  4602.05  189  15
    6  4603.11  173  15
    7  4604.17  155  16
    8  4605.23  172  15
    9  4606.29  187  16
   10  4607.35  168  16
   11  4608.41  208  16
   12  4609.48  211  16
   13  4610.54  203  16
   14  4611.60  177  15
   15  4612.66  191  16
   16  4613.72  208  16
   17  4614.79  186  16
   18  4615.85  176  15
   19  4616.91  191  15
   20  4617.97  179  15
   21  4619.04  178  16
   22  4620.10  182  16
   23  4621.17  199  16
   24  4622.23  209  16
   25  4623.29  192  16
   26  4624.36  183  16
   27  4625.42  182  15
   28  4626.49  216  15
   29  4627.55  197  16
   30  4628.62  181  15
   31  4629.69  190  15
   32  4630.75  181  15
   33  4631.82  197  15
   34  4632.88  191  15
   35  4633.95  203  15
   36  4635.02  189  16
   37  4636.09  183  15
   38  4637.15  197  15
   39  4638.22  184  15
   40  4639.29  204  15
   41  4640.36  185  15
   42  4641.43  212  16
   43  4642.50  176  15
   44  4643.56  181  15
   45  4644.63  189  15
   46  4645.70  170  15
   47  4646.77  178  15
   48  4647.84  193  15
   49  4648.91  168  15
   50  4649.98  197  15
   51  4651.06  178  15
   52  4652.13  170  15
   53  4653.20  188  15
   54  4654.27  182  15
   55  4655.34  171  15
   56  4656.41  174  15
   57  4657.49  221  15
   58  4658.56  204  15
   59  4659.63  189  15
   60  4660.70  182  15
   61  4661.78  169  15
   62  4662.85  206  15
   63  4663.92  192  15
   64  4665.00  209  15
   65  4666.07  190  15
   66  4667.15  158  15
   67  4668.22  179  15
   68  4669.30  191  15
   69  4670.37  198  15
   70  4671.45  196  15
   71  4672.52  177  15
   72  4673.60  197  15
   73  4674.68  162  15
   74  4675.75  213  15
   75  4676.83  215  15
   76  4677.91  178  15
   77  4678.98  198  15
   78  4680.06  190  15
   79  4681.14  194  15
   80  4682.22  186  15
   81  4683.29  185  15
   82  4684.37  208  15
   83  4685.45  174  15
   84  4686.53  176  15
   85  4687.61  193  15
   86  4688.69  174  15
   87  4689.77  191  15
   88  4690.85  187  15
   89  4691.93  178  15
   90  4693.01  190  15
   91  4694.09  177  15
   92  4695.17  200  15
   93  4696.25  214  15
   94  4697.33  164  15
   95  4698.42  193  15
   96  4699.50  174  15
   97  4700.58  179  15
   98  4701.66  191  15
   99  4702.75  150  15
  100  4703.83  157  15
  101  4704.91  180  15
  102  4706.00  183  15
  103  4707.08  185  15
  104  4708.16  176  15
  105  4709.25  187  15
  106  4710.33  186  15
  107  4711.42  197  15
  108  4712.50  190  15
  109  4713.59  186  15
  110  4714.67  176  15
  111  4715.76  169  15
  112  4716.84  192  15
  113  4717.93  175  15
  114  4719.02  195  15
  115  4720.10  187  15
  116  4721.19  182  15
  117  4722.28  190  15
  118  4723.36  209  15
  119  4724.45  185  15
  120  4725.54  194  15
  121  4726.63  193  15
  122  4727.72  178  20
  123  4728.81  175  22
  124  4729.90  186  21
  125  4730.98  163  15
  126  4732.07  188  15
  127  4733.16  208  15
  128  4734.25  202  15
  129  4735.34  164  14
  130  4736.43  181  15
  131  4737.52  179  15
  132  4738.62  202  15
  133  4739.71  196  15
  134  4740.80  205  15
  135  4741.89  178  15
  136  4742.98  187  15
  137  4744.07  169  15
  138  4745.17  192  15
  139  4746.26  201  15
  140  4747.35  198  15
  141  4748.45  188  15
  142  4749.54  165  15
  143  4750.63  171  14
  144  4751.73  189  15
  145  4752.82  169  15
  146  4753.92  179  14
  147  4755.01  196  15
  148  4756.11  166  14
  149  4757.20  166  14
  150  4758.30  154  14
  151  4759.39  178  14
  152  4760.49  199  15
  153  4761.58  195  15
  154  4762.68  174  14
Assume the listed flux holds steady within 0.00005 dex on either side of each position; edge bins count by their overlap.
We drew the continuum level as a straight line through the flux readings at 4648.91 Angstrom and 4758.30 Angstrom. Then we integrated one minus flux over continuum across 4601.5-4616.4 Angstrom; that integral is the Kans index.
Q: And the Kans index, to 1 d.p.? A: -1.1 Angstrom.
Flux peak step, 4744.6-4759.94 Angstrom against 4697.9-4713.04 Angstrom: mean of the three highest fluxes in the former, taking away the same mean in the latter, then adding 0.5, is 5.2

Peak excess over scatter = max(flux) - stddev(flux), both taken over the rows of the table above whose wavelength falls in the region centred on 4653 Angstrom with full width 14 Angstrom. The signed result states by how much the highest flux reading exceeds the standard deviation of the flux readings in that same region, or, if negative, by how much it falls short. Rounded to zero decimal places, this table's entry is 206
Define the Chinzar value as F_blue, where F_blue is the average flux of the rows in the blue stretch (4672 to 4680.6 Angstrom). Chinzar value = 191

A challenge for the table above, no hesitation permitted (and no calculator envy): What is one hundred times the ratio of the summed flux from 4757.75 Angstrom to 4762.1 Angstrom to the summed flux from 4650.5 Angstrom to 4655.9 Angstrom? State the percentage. 82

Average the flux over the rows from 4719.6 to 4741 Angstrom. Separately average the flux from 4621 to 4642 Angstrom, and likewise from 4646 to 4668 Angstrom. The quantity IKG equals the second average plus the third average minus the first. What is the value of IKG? 191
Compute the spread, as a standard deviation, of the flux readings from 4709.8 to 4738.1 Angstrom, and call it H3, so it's 12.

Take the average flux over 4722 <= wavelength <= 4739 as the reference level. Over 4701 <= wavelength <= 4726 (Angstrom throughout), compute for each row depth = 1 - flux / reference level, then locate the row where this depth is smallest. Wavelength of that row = 4723.36 Angstrom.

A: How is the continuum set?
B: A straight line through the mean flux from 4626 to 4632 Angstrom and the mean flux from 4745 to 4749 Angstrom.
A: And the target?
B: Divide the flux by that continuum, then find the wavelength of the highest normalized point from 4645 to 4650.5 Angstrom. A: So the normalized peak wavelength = 4649.98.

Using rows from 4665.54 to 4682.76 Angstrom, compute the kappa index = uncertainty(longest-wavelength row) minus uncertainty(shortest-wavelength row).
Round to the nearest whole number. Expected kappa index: 0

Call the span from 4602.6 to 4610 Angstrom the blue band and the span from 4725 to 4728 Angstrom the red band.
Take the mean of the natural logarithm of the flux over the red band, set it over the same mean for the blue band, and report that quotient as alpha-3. 1.008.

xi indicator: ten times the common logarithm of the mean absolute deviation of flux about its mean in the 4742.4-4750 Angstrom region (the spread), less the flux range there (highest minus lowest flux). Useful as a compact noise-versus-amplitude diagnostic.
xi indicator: -26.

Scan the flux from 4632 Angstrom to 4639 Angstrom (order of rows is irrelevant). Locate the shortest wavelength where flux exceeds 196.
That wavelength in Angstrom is 4633.95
